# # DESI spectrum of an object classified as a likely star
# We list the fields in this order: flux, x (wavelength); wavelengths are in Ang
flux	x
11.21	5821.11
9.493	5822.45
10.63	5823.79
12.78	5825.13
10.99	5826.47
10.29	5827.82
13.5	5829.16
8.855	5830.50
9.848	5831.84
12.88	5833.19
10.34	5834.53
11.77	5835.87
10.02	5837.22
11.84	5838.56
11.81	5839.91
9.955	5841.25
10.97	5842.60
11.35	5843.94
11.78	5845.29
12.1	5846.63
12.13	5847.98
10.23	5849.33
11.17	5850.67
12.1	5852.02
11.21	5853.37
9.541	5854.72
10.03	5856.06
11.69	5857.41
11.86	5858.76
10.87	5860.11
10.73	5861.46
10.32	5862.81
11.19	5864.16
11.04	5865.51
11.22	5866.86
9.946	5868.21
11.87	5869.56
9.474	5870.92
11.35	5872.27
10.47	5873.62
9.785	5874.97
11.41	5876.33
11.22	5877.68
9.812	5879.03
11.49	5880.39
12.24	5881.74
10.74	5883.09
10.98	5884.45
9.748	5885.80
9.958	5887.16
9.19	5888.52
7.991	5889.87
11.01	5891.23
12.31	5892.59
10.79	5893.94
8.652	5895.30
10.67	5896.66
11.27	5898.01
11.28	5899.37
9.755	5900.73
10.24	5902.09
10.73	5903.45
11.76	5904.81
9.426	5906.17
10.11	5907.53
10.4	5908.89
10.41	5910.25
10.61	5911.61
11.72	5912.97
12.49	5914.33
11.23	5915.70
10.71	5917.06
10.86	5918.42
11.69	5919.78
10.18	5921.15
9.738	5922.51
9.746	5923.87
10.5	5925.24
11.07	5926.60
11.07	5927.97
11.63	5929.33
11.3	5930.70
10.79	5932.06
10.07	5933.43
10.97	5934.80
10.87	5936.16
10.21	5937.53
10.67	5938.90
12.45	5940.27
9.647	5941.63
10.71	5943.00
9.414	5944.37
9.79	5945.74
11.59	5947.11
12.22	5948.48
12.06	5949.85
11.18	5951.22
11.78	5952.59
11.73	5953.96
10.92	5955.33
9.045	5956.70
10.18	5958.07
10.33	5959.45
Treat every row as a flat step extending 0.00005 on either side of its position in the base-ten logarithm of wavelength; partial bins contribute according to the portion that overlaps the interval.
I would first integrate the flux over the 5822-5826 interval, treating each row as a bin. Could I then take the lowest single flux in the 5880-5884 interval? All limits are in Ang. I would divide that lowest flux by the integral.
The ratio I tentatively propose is 0.24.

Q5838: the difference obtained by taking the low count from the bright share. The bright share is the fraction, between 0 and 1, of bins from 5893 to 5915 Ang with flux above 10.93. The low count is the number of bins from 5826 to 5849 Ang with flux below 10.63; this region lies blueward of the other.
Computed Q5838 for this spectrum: -5.7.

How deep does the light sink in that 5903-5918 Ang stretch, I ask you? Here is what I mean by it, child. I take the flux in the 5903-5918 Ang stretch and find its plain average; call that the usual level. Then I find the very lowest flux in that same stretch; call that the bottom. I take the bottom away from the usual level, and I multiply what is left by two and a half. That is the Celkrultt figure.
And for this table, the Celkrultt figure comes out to 3.6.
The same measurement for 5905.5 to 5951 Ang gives 3.5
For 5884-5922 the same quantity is 6.5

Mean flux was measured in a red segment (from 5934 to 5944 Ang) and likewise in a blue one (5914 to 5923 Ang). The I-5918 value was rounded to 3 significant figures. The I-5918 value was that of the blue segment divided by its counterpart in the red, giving 1.02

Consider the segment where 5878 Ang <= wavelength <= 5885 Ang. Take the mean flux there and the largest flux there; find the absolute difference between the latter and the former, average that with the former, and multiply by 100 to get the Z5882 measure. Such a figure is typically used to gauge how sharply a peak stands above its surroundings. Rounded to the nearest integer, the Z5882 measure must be 612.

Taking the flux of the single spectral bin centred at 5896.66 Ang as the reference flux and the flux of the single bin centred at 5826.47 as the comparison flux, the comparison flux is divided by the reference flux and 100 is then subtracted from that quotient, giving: -99.0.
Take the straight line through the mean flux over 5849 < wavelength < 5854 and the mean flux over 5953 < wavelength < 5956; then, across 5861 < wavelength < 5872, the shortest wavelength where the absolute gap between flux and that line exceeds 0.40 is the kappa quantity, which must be 5861.46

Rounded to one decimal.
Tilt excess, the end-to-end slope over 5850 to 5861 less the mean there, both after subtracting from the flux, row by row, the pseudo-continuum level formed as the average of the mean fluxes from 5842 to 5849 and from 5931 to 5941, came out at 0.2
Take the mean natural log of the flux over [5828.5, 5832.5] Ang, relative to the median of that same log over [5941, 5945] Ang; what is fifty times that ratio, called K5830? 52.0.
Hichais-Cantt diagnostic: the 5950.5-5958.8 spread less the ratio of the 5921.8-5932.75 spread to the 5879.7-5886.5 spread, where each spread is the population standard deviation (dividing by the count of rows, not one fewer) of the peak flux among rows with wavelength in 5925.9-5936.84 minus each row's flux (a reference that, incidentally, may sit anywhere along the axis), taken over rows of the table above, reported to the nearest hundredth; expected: 0.17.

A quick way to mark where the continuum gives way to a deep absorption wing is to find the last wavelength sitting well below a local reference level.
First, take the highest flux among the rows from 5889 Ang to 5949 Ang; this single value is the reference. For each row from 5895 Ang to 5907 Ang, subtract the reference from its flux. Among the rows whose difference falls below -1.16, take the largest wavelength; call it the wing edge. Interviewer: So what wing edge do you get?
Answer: 5906.17 Ang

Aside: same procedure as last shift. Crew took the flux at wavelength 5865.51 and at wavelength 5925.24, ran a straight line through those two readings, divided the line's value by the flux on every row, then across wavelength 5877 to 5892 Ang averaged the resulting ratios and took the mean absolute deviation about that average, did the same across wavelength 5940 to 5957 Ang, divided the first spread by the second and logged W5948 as 1.14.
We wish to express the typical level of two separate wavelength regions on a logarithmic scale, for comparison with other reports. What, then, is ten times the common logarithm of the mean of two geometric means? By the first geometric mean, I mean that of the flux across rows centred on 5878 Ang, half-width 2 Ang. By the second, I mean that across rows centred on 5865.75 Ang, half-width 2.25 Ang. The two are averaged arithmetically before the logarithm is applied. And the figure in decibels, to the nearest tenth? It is 10.4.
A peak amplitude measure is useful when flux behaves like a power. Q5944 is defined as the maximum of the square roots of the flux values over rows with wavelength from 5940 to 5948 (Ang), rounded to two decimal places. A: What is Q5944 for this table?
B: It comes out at 3.53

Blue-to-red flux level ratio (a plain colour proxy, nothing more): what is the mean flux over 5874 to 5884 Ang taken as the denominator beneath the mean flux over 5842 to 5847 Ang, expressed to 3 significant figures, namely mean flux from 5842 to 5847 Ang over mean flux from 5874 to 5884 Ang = 1.05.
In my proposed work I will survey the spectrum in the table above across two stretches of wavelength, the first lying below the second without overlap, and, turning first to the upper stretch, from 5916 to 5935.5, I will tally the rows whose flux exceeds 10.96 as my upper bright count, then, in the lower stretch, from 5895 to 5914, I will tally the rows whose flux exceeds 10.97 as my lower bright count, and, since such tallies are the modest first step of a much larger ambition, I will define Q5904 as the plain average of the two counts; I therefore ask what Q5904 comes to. 5.0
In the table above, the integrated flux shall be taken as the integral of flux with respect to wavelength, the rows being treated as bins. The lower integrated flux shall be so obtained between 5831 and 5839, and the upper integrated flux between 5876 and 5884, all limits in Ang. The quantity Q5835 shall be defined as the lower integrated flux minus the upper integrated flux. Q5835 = -1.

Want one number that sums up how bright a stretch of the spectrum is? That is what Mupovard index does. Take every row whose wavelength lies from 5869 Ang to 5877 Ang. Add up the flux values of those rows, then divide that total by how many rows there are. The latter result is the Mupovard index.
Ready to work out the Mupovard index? 10.7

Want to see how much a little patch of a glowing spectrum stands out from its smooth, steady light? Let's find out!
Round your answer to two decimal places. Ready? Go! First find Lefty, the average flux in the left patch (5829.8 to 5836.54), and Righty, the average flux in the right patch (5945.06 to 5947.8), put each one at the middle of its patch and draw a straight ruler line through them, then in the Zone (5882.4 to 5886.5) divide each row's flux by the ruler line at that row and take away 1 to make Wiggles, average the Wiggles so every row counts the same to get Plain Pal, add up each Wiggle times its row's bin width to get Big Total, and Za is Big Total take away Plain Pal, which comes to -0.07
